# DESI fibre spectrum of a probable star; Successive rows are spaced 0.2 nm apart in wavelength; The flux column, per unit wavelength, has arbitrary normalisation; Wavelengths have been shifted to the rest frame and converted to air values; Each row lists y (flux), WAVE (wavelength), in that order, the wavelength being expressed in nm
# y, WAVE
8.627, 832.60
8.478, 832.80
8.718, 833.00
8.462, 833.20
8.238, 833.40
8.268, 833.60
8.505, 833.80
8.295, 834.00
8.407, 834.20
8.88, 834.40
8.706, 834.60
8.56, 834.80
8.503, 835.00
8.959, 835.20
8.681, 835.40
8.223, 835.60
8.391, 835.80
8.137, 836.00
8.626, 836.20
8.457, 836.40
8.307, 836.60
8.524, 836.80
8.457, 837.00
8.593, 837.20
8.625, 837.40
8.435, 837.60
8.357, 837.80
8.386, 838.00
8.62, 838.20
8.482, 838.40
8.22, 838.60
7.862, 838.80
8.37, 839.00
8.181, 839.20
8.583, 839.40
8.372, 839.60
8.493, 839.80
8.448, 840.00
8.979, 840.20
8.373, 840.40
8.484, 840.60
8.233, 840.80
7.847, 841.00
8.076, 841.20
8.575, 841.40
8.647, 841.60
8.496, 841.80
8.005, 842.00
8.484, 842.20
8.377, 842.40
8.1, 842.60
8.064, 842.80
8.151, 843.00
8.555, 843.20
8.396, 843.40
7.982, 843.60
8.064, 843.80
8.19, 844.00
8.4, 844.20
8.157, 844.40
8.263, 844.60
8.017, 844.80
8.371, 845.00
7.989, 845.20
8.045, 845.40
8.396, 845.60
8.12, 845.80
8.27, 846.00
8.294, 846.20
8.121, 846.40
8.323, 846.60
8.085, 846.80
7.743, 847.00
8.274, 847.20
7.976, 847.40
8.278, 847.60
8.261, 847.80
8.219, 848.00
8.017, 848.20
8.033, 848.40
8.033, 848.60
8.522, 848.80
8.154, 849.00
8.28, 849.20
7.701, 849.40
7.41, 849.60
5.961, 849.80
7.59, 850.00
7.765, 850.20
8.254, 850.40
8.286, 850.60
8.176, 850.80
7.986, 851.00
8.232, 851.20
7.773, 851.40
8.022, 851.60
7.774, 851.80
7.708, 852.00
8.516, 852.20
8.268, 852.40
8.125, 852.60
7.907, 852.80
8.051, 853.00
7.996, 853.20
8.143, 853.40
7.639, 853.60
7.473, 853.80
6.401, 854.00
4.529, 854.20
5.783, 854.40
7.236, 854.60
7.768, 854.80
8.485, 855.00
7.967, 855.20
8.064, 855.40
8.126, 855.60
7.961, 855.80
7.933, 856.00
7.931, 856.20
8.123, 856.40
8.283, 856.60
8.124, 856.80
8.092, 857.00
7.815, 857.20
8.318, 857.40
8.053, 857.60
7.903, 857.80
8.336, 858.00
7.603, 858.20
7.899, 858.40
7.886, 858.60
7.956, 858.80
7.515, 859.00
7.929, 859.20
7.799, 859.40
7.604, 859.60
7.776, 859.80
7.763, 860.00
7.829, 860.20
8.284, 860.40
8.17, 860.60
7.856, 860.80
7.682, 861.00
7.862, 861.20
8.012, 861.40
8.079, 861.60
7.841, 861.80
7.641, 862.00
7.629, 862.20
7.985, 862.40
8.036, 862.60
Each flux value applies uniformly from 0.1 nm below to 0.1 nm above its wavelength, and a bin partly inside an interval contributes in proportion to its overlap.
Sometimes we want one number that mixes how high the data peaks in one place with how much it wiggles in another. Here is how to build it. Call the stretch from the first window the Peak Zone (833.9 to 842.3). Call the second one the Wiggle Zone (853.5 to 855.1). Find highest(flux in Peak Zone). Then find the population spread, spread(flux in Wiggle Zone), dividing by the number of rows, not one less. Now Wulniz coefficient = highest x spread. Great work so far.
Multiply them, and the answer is 11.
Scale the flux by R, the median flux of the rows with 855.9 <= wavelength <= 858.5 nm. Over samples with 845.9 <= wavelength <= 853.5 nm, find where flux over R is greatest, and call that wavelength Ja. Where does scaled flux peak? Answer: 848.80 nm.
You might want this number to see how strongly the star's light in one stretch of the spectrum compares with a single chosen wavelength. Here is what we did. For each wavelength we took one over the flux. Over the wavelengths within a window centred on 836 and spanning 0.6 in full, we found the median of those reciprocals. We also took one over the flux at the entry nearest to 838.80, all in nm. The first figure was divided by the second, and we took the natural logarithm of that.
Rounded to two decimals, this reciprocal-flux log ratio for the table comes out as -0.07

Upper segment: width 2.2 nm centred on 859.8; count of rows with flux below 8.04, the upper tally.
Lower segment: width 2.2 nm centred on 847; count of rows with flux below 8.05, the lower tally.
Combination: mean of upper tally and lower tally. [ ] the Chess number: 5.5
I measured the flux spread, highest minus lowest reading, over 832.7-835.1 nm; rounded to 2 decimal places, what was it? 0.64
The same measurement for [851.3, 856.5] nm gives 3.99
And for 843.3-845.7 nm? 0.42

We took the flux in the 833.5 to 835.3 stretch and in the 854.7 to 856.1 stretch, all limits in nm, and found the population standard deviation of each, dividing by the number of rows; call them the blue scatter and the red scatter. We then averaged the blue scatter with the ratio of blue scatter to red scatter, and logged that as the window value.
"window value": 0.66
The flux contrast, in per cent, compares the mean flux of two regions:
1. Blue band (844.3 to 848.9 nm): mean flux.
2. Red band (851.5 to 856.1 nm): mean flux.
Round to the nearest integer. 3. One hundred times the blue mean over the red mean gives 107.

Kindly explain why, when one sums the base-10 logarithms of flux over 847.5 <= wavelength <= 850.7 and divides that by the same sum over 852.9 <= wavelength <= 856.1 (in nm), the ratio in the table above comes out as 1.03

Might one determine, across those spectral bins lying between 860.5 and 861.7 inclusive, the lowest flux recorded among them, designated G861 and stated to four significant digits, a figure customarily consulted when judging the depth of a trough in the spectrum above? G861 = 7.682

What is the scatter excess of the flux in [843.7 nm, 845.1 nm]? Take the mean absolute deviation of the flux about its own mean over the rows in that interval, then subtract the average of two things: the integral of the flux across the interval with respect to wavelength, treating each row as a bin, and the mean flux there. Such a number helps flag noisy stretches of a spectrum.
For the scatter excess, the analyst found -9.73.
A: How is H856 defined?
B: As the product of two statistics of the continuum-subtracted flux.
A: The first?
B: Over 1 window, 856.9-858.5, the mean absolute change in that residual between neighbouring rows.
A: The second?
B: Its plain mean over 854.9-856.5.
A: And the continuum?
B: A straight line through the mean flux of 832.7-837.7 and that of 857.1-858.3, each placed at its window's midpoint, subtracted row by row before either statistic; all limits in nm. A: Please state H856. 0.010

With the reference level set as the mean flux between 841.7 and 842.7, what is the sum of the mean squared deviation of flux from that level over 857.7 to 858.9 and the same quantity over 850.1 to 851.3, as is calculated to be 0.24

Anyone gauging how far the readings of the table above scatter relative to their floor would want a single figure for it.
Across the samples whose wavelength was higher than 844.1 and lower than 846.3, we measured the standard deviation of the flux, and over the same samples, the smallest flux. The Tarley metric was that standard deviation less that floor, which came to -7.84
